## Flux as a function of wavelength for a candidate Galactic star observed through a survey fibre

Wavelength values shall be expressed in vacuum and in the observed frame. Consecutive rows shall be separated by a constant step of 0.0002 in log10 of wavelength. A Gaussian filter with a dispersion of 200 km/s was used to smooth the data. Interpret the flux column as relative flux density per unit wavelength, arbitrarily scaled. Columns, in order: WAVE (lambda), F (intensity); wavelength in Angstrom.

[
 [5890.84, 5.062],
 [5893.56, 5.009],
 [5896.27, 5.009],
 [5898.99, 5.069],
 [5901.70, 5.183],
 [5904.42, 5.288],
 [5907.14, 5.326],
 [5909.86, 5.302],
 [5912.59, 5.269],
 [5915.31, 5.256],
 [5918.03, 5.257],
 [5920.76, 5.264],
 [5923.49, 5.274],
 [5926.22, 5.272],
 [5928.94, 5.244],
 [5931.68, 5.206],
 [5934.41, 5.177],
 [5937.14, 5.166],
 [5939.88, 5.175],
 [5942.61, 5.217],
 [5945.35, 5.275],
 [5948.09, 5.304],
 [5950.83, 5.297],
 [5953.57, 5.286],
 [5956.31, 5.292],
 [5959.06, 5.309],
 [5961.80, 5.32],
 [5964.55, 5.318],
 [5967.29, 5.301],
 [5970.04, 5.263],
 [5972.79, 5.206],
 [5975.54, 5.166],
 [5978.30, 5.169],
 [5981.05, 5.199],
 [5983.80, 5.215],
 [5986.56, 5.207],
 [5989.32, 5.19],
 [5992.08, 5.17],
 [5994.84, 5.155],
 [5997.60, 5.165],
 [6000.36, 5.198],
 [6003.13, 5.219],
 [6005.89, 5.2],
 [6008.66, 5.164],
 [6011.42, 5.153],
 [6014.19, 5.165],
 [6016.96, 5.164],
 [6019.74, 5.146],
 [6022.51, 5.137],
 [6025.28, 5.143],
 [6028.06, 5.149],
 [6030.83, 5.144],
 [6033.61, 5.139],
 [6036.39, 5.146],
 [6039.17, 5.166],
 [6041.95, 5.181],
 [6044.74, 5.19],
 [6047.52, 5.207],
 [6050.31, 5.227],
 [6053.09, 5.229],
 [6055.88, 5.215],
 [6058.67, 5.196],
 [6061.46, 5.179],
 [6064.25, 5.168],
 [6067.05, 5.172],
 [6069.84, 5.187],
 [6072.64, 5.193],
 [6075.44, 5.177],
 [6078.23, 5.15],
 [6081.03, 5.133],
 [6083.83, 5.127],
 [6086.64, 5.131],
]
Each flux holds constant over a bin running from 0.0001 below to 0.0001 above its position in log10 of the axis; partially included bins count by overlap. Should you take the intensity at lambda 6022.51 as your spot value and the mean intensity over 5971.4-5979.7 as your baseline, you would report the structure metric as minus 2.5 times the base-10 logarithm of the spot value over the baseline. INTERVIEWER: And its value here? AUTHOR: 0.009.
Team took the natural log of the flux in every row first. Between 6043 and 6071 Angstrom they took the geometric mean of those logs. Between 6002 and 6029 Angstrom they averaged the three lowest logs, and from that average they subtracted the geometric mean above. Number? -0.011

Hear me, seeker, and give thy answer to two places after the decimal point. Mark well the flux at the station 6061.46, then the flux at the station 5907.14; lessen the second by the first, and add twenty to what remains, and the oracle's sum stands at 20.15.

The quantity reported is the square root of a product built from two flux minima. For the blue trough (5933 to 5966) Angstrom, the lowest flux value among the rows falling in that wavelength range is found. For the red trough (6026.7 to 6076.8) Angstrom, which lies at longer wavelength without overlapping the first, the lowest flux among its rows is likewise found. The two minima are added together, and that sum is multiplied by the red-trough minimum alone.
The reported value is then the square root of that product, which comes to 7.28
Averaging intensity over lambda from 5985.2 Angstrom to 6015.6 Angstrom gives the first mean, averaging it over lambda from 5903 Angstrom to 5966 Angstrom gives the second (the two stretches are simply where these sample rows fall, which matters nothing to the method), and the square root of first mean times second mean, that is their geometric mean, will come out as 5.22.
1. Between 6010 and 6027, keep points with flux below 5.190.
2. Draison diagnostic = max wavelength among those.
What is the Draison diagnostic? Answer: 6025.28 Angstrom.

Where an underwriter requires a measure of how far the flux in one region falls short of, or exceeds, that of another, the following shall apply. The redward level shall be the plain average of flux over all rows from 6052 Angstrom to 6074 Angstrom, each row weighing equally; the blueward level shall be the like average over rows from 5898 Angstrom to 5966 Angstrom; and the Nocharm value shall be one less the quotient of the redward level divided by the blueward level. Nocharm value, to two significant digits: 0.012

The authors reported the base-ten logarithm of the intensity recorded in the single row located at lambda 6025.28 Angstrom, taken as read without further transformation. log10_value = 0.711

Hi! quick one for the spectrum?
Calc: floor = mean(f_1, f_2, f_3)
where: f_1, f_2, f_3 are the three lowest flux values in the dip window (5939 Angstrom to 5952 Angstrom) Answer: 5.22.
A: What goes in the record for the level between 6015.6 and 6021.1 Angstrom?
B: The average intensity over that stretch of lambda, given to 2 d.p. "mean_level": 5.15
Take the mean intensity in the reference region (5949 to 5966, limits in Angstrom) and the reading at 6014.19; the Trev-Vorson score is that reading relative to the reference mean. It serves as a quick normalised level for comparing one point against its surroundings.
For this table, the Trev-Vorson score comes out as 0.97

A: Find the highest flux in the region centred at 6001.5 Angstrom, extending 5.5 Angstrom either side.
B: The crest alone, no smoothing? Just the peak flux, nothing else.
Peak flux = 5.219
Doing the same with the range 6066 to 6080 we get 5.193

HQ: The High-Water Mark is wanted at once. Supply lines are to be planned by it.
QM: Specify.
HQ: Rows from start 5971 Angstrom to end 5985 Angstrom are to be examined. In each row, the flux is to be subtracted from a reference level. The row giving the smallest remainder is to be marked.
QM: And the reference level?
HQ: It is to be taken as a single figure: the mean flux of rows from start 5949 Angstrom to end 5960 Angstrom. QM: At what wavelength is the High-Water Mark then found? 5983.80 Angstrom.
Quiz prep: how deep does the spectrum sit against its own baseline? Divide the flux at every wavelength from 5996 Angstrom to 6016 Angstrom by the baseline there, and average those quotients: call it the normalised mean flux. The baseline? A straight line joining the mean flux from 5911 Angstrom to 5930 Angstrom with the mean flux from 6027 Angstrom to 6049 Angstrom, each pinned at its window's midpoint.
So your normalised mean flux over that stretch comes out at 0.998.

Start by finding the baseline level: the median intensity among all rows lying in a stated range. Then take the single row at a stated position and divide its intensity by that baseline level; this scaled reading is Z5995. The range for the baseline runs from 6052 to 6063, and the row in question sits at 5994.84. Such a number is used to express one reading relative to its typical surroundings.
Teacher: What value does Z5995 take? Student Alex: 0.99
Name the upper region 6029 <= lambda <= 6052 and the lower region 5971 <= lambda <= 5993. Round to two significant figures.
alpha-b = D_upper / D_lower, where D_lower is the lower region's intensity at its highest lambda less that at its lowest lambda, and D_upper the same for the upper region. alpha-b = -2.3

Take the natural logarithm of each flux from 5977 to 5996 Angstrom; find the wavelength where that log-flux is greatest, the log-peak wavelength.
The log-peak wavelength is 5983.80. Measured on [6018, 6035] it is 6028.06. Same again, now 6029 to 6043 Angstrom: 6041.95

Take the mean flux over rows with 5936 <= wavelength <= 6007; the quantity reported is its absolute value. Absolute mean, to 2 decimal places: 5.23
